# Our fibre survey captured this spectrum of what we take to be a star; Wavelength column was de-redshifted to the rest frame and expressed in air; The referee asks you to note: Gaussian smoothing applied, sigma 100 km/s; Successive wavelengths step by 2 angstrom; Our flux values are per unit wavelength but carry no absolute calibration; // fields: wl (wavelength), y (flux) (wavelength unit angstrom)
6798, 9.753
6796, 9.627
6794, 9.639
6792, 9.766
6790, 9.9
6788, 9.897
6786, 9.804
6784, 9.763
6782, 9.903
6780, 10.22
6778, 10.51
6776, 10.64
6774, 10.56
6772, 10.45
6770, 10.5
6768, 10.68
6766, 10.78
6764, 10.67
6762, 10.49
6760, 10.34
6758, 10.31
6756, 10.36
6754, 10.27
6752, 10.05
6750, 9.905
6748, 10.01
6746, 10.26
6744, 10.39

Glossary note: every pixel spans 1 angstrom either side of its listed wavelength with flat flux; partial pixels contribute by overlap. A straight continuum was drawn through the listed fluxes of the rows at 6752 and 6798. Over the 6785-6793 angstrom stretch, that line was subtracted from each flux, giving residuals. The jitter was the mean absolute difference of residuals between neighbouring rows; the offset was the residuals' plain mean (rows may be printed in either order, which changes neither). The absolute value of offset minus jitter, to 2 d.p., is 0.05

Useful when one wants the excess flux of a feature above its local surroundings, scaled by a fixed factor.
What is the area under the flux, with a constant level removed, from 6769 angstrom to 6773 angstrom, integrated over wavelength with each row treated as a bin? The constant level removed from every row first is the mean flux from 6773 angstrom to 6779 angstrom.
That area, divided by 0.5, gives -0.8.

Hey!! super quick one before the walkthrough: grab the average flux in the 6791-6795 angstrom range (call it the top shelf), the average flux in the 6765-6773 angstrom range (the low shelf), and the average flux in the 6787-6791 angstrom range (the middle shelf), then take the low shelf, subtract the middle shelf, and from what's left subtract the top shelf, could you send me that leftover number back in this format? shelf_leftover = -9.00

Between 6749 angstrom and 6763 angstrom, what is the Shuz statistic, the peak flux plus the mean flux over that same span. 20.7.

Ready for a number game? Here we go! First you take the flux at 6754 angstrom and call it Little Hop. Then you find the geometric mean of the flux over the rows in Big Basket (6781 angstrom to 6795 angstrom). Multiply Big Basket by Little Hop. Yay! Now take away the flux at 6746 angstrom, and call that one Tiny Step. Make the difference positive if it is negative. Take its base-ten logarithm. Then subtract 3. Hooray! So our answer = -1.043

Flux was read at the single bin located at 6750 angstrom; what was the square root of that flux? 3.15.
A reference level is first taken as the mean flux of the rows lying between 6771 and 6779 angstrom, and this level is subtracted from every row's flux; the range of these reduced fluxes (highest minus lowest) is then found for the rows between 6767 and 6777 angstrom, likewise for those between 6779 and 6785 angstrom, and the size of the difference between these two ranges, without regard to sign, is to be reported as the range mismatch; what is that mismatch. 0.23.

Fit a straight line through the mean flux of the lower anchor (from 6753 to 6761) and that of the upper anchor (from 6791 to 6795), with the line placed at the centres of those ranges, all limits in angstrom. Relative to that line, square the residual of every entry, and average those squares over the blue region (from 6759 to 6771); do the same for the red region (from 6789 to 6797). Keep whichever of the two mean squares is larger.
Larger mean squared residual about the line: 0.19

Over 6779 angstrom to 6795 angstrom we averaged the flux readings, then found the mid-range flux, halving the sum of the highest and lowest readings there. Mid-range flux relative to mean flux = 1.007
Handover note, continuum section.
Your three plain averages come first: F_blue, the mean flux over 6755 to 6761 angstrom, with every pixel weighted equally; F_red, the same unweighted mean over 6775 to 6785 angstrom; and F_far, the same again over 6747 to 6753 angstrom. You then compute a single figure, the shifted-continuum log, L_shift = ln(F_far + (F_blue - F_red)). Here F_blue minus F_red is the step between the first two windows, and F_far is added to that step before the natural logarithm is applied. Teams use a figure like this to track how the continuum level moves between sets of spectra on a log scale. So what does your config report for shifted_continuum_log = 2.31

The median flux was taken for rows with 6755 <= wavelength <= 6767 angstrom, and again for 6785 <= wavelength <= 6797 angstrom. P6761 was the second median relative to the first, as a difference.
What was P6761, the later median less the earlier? -0.64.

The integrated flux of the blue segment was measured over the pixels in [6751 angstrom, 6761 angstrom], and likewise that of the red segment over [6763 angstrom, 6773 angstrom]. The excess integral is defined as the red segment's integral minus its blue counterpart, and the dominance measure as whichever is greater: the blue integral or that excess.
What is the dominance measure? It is 103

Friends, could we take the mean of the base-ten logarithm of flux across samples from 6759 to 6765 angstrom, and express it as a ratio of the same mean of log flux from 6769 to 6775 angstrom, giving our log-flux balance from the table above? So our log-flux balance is 1.00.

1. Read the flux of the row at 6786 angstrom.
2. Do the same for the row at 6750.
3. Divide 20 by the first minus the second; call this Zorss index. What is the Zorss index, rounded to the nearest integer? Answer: -198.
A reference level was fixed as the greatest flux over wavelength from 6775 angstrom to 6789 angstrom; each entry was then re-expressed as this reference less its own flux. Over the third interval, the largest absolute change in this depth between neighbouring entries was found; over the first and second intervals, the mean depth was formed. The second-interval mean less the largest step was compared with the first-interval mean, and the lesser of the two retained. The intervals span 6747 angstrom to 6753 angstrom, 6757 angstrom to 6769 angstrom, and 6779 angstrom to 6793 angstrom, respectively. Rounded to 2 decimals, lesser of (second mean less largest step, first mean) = -0.22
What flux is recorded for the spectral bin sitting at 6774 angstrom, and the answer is 10.56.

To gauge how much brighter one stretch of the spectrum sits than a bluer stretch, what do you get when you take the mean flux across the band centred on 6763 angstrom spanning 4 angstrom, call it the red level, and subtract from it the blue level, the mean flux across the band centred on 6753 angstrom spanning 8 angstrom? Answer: 0.43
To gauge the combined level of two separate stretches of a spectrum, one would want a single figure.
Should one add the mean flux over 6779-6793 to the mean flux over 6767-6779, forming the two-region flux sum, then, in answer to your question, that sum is 20.4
